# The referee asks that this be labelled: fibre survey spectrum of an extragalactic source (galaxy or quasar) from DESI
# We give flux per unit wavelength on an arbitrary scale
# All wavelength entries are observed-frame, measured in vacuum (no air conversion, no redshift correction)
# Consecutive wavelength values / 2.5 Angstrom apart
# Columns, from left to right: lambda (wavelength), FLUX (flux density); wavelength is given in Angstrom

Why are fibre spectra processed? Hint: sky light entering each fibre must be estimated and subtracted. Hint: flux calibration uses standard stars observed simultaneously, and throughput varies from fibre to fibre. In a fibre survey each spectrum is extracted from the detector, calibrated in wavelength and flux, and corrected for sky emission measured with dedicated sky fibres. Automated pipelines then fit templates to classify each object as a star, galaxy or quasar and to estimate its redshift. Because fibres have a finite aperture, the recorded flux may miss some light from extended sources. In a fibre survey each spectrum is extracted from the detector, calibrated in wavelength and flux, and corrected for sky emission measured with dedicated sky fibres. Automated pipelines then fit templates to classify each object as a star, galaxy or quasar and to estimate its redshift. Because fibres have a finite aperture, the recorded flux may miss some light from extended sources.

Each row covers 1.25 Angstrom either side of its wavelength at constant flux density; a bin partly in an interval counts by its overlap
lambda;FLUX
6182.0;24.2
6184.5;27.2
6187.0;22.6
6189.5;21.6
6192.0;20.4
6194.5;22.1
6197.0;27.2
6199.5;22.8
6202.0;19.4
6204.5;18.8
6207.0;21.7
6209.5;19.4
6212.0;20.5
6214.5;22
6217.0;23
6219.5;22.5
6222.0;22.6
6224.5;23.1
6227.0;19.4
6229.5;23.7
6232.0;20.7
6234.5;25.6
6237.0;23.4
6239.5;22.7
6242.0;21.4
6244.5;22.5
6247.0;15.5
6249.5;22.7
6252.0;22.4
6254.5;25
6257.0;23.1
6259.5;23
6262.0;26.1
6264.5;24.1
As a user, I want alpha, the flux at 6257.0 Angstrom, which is 23.1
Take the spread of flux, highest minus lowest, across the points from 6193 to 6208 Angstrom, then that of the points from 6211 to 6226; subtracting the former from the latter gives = -5.8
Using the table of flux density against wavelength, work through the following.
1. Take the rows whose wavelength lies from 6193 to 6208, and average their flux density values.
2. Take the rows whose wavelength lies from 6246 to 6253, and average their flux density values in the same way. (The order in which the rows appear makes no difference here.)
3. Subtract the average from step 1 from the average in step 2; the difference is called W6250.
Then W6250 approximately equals -2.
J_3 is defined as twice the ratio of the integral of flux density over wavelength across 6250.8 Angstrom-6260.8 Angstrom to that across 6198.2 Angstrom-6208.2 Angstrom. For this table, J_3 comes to 2.26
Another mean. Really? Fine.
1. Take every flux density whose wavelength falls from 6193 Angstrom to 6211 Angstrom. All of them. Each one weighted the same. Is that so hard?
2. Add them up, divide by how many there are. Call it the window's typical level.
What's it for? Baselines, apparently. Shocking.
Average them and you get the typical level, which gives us 21.6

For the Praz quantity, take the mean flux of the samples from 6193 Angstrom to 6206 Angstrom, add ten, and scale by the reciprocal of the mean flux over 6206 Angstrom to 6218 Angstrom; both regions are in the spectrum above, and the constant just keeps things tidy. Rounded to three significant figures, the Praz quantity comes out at 1.50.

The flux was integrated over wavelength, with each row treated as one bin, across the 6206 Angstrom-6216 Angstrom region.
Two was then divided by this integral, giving 0.0096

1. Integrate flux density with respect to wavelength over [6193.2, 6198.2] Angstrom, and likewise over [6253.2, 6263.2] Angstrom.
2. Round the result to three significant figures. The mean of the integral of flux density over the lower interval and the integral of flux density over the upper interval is 183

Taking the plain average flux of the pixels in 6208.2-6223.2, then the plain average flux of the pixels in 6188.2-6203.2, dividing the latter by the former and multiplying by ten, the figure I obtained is 10.3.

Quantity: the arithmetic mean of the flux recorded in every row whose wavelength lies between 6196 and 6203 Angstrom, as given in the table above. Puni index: 23.1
